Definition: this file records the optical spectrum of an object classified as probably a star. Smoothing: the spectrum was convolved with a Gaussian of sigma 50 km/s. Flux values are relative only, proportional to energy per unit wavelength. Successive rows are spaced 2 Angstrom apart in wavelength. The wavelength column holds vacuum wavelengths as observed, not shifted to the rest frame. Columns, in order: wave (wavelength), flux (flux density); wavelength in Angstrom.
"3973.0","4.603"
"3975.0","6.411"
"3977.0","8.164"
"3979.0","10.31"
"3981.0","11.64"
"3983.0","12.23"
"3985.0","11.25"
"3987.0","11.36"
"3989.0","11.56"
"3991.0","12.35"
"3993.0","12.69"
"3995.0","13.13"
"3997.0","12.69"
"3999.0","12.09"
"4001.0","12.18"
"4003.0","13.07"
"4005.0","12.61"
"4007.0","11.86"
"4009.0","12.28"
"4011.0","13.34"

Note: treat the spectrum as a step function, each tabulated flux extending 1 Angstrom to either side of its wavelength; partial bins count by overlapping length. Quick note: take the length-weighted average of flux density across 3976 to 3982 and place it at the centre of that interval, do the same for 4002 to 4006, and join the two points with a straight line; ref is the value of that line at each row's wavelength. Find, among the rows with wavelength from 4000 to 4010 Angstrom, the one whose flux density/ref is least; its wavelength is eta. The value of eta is 4007.0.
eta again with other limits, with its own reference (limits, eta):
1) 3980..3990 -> 3989.0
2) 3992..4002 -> 4001.0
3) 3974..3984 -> 3975.0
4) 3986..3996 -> 3989.0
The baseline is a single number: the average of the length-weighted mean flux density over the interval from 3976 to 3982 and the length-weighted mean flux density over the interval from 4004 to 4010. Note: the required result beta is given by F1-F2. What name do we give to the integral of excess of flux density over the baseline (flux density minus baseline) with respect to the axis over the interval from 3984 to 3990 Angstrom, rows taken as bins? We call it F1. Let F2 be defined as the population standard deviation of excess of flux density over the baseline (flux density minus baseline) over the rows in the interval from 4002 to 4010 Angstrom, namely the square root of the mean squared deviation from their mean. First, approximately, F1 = 1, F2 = 0.4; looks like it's 1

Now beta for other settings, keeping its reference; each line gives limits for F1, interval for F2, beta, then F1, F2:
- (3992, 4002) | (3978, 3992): 13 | 14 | 0.6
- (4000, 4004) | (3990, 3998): 6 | 6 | 0.3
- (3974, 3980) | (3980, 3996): -18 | -17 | 0.6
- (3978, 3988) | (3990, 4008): 2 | 2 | 0.4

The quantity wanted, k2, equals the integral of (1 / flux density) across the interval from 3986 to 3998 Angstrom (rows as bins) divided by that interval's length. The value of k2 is 0.082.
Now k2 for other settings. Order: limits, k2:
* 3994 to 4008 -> 0.080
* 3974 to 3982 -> 0.115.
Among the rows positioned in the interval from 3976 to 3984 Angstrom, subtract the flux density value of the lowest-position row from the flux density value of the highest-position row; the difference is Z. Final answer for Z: 4.1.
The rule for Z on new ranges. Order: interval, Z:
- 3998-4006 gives 0.5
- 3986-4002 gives 0.8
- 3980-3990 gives -0.1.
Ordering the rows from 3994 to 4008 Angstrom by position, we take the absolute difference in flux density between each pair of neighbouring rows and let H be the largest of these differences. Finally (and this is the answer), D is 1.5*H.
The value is 1.3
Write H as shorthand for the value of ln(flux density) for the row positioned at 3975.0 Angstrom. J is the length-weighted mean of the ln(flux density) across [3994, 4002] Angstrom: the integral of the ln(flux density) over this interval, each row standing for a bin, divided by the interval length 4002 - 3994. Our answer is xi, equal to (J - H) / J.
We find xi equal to 0.26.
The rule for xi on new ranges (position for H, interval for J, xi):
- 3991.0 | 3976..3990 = -0.05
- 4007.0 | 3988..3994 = 0.01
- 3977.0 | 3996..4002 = 0.16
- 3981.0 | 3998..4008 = 0.02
